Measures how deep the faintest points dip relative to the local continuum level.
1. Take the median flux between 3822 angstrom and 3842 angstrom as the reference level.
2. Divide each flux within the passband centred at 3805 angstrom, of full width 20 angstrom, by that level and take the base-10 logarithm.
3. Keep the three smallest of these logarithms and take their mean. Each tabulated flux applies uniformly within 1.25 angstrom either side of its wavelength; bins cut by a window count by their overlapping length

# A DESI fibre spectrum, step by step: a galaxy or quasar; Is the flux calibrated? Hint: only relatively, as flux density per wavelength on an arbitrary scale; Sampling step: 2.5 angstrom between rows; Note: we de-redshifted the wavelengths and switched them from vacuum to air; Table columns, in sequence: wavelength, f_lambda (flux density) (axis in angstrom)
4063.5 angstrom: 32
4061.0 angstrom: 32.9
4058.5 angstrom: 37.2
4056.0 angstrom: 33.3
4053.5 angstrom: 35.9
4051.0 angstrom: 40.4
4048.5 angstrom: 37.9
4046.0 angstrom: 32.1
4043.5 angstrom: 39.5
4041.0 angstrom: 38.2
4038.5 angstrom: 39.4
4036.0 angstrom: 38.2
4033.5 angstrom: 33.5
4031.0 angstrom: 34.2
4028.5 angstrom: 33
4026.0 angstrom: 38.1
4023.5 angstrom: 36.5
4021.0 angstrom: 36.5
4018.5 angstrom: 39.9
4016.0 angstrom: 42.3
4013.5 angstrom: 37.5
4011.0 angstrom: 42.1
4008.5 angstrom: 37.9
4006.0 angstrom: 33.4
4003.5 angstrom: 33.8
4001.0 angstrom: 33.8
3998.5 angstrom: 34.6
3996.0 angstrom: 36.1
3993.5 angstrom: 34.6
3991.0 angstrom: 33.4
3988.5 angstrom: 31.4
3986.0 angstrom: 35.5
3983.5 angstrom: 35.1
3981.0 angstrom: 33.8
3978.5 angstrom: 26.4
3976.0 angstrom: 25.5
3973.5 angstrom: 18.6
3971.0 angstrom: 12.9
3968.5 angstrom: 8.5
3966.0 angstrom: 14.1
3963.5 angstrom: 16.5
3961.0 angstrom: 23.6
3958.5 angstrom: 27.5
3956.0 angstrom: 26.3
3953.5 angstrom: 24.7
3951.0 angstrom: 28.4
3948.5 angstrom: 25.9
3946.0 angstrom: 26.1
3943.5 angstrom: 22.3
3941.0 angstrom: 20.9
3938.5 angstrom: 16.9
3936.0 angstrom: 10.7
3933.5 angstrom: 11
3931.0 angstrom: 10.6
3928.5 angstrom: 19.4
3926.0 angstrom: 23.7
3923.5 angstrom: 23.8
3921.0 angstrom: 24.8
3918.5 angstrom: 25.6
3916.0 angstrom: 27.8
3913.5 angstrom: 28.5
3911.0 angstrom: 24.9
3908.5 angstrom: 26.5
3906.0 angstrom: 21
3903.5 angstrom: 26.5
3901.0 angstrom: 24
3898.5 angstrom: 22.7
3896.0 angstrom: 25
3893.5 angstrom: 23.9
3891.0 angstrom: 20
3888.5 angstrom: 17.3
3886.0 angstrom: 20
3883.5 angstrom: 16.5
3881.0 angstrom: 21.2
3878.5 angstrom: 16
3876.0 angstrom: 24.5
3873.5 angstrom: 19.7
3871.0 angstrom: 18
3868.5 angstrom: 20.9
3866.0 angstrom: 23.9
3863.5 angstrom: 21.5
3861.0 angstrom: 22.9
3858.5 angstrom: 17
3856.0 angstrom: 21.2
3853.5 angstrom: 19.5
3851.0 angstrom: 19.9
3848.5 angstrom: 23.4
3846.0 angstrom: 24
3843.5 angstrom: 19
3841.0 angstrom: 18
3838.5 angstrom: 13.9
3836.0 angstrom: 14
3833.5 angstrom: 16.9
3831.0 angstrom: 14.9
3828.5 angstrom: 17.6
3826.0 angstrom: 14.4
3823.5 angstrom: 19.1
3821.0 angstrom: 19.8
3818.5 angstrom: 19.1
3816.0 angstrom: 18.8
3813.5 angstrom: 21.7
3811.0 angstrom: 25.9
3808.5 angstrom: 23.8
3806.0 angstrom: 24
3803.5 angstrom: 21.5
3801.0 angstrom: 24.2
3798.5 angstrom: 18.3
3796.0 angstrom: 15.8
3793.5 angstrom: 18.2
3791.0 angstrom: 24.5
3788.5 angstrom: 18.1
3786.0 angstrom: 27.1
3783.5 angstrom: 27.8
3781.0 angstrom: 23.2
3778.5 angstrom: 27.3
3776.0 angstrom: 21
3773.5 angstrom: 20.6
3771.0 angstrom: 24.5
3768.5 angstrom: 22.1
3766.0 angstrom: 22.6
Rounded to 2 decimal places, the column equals 0.06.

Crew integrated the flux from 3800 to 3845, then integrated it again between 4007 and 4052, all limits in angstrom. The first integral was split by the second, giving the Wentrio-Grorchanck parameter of 0.51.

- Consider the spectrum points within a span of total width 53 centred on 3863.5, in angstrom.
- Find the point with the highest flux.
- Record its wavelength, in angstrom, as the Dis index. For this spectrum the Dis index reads 3876.0 angstrom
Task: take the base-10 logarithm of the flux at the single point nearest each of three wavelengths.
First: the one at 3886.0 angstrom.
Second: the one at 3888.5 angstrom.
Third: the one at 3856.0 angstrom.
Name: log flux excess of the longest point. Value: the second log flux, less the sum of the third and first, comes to -1.39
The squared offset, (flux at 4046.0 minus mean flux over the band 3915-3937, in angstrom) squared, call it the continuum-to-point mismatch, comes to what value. 153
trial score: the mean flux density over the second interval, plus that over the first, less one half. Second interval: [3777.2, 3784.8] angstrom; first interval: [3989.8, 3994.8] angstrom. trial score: 60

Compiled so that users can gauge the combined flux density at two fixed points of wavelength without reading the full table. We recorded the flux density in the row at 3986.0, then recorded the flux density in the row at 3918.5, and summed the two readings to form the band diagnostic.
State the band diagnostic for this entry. 61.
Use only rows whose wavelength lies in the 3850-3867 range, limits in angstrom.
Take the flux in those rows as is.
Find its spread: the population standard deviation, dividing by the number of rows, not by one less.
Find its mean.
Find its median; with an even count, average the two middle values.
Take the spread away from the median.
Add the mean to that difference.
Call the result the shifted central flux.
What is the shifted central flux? 39.9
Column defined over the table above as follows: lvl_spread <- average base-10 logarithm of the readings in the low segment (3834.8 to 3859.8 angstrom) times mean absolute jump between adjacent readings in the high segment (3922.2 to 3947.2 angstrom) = 4.1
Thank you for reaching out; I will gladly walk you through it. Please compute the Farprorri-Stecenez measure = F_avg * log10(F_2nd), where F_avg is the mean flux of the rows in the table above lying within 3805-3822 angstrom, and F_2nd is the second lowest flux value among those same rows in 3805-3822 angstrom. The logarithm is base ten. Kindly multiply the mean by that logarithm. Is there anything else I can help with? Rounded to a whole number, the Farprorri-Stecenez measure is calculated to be 28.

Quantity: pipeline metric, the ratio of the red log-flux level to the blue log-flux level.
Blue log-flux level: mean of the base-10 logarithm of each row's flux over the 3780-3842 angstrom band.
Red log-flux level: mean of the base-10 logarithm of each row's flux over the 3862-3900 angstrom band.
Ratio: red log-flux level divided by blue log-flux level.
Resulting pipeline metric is 1.02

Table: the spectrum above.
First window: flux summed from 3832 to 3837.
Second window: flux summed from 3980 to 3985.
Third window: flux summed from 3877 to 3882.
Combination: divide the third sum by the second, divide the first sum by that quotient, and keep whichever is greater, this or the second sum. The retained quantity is 69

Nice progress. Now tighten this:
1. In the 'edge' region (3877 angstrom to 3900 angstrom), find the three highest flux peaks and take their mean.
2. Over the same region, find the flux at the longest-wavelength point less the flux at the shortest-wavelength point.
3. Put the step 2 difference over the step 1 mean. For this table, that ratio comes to 0.28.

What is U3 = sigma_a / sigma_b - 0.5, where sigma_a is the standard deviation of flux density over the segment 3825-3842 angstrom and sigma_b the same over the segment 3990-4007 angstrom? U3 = 1.3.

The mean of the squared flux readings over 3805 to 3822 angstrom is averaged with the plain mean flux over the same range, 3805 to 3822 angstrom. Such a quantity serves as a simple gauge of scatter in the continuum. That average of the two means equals 253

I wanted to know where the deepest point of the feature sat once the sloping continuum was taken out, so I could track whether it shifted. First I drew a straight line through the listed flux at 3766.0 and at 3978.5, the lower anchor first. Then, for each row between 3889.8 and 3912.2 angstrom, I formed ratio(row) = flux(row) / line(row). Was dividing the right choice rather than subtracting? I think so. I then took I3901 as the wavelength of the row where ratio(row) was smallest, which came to 3891.0 angstrom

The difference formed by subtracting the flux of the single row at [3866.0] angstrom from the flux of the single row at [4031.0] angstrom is 10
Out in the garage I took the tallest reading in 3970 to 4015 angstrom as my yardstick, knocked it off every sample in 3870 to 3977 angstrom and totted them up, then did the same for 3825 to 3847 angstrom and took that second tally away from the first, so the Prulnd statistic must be -672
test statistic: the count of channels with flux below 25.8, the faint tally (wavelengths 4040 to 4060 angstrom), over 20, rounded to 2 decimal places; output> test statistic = 0.00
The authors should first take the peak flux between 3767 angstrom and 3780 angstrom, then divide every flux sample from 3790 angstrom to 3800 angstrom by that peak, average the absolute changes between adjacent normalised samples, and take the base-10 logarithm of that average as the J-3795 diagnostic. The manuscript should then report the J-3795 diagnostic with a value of -0.86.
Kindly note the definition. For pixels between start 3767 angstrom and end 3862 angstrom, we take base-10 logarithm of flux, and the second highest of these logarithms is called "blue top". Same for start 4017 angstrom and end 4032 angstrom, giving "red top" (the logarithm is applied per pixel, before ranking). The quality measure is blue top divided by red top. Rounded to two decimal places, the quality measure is 0.91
